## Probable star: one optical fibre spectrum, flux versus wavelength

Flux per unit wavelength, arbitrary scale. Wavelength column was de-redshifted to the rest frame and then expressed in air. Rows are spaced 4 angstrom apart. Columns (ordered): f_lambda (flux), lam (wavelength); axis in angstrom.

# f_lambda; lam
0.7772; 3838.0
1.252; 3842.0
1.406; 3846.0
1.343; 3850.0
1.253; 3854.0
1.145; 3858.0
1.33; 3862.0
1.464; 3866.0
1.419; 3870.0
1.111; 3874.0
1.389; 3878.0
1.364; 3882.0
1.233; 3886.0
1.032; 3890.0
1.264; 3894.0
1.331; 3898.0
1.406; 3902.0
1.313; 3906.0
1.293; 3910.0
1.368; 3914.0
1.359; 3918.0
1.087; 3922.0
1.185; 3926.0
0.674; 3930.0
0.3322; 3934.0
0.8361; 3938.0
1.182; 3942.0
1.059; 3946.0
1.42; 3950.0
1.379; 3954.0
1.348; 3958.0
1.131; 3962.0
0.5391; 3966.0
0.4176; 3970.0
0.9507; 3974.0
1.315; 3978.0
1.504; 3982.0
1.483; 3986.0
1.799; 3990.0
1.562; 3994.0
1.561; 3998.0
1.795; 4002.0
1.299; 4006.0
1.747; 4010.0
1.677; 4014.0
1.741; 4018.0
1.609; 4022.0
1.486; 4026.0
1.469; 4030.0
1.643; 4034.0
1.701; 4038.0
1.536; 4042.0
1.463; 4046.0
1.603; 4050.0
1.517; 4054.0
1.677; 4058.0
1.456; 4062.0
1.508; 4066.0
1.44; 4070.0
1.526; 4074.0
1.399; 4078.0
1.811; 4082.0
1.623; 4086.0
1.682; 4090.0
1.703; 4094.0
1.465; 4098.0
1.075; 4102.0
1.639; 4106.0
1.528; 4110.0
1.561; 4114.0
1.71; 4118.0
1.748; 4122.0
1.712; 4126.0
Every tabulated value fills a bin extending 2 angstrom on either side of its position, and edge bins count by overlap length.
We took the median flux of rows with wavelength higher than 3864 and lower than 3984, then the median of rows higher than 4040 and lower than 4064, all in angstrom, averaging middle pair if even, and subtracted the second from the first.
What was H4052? -0.25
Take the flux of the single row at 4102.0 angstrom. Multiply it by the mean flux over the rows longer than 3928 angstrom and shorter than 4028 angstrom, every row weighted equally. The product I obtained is 1.37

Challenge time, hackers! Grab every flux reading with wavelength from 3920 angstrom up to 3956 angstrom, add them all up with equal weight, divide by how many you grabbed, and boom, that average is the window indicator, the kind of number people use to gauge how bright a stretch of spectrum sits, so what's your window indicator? 1.0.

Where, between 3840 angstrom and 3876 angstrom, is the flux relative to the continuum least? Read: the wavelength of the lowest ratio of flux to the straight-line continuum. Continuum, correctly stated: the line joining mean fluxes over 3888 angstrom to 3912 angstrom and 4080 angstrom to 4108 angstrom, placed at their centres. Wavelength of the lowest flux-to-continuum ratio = 3874.0 angstrom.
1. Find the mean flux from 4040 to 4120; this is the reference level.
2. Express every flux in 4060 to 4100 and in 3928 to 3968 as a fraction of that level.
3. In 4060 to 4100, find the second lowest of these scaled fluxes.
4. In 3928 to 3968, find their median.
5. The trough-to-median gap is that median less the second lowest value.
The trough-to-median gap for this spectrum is -0.2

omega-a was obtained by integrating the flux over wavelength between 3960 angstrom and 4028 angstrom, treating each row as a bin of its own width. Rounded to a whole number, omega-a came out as 94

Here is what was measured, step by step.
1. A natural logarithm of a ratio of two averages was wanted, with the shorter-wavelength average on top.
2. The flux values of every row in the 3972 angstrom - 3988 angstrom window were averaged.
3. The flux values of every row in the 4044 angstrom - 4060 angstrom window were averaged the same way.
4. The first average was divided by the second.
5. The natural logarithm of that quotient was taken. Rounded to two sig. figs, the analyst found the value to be -0.18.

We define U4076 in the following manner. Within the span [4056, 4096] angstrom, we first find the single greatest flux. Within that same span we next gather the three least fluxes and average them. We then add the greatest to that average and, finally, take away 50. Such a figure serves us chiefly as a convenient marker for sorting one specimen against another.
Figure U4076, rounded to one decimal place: -46.8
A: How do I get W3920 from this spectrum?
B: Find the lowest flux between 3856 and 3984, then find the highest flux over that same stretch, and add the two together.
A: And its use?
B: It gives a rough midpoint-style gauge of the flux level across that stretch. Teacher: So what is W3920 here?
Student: 1.8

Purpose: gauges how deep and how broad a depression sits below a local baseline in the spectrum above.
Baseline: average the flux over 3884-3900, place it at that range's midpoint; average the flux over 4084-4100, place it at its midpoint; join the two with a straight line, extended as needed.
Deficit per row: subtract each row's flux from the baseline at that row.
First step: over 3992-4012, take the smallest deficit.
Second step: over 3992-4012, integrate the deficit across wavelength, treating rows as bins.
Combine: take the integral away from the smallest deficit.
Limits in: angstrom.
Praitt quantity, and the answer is 2.8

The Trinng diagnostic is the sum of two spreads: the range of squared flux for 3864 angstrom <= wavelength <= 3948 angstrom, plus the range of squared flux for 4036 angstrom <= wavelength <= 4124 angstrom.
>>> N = 4.2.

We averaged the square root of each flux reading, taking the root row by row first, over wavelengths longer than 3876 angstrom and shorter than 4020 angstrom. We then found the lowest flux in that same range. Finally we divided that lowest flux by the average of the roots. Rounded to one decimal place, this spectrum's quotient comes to 0.3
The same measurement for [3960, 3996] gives 0.4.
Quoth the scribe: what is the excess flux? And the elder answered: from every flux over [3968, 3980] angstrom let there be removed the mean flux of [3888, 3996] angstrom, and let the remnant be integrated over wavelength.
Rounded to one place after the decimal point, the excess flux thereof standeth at -3.3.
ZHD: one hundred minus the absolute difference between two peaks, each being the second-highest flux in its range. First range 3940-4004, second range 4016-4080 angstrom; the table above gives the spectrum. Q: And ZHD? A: 99.9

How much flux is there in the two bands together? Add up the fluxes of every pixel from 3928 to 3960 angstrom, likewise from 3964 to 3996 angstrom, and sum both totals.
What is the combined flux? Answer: 17.8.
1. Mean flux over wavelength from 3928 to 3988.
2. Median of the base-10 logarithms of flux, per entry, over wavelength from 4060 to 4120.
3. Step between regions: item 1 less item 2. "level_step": 0.85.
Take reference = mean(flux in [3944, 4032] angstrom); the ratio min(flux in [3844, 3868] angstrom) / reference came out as 0.83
